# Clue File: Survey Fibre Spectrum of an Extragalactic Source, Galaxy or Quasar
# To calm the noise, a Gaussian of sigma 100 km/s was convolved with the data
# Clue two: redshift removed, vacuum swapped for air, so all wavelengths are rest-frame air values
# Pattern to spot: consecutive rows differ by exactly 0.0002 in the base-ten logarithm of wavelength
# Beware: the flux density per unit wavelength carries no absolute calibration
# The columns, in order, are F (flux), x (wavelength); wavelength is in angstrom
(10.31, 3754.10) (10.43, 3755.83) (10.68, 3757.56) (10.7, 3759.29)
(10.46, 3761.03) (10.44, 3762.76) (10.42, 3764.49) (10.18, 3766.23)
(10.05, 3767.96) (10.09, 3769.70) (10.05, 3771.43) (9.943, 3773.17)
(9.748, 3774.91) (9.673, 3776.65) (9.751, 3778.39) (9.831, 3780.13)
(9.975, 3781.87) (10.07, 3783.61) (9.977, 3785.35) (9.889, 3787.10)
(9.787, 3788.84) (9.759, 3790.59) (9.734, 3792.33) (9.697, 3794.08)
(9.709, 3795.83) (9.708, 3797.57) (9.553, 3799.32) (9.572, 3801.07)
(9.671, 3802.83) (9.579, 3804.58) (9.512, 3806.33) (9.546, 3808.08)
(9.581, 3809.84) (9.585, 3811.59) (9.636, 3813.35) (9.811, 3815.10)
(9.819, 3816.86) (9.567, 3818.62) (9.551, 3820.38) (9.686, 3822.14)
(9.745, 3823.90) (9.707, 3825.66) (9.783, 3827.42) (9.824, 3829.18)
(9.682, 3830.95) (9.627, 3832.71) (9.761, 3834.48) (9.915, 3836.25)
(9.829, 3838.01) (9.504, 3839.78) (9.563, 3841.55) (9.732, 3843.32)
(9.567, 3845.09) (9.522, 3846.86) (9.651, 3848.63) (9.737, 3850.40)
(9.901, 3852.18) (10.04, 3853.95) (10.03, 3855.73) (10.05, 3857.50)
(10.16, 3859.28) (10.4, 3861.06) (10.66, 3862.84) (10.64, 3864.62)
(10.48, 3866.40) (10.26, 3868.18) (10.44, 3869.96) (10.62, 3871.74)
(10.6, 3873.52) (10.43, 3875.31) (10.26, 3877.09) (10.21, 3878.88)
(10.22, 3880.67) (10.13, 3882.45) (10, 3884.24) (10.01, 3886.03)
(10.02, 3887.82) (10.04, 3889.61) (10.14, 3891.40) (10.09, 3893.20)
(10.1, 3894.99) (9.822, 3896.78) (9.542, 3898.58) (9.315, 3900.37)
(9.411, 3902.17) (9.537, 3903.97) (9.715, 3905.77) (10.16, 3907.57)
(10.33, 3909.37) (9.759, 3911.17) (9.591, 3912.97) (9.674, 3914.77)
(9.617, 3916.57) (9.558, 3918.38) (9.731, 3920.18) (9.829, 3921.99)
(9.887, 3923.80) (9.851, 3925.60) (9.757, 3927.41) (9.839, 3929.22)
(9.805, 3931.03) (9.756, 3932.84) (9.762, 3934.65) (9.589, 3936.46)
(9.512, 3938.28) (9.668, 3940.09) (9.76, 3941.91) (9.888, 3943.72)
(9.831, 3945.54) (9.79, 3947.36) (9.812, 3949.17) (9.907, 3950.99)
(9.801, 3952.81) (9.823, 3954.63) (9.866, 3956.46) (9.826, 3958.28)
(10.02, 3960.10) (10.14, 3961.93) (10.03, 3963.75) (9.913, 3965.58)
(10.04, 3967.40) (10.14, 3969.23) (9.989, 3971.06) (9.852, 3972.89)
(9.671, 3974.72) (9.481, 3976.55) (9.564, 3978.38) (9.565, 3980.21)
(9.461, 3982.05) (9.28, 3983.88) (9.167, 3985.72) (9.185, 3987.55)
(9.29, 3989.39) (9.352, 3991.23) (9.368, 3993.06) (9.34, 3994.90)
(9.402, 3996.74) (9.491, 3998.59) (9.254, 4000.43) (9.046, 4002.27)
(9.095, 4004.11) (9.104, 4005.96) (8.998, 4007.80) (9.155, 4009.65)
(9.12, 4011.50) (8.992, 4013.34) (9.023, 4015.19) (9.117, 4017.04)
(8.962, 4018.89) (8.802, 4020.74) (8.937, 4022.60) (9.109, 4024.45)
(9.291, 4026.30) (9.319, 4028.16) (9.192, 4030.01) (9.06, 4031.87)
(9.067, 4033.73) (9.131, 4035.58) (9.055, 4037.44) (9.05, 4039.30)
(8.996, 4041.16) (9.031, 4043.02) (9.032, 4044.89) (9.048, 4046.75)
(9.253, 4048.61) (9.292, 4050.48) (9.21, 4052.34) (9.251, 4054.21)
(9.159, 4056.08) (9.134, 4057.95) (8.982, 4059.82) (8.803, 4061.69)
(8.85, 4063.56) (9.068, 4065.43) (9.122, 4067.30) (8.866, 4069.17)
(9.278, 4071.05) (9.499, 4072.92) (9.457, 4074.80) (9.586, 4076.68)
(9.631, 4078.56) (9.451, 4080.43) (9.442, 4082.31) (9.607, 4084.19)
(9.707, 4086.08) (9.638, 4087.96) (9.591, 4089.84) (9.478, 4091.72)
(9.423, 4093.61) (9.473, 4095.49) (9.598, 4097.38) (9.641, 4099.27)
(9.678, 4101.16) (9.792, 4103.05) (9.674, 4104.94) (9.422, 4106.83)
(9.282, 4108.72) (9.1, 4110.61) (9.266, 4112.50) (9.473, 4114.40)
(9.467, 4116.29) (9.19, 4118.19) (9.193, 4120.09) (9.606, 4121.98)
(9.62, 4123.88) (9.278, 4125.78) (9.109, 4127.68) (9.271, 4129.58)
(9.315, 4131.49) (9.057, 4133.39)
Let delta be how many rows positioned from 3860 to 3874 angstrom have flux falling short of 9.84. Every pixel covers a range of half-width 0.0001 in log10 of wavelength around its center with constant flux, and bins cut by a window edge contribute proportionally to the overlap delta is 0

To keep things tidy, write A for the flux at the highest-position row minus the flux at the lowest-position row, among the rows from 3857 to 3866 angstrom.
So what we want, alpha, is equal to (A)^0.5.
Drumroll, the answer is 0.768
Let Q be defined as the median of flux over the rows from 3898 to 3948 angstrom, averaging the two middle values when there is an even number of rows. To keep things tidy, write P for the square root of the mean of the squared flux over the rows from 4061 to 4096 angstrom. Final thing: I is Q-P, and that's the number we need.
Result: 0.4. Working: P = 9.4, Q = 9.8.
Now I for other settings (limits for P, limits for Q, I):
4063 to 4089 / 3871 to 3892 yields 0.8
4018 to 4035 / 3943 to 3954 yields 0.7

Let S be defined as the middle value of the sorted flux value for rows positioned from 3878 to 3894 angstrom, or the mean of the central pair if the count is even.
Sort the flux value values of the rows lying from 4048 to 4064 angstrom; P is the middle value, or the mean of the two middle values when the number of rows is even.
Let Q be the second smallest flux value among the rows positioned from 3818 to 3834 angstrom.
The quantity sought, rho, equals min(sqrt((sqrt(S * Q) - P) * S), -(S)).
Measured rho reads -10.1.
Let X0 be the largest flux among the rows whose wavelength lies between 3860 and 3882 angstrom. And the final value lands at 10.66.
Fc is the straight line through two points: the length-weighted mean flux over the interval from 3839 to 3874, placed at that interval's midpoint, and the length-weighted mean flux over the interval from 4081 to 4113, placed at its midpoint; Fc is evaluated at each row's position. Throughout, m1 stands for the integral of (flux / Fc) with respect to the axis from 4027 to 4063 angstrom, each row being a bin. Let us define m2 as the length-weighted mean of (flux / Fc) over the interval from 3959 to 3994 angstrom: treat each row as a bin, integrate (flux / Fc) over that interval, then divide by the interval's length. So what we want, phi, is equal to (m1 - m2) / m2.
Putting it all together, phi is 33.5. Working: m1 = 34.0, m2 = 0.986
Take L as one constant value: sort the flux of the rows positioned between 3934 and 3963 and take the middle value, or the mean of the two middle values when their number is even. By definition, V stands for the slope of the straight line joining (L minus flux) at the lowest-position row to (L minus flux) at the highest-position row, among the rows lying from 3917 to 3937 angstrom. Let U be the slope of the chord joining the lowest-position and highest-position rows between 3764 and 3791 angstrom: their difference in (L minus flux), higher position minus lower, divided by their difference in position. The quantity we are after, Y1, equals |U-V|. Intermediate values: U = 0.025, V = -0.002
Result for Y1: 0.027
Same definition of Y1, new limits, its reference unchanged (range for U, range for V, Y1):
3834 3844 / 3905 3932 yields 0.007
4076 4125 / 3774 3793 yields 0.002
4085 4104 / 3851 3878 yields 0.009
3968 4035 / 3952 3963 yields 0.054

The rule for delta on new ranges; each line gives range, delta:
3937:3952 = 6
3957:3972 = 1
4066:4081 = 8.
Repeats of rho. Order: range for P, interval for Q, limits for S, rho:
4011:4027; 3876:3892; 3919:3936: -9.8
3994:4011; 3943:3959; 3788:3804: -9.7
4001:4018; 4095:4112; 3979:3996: -9.3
